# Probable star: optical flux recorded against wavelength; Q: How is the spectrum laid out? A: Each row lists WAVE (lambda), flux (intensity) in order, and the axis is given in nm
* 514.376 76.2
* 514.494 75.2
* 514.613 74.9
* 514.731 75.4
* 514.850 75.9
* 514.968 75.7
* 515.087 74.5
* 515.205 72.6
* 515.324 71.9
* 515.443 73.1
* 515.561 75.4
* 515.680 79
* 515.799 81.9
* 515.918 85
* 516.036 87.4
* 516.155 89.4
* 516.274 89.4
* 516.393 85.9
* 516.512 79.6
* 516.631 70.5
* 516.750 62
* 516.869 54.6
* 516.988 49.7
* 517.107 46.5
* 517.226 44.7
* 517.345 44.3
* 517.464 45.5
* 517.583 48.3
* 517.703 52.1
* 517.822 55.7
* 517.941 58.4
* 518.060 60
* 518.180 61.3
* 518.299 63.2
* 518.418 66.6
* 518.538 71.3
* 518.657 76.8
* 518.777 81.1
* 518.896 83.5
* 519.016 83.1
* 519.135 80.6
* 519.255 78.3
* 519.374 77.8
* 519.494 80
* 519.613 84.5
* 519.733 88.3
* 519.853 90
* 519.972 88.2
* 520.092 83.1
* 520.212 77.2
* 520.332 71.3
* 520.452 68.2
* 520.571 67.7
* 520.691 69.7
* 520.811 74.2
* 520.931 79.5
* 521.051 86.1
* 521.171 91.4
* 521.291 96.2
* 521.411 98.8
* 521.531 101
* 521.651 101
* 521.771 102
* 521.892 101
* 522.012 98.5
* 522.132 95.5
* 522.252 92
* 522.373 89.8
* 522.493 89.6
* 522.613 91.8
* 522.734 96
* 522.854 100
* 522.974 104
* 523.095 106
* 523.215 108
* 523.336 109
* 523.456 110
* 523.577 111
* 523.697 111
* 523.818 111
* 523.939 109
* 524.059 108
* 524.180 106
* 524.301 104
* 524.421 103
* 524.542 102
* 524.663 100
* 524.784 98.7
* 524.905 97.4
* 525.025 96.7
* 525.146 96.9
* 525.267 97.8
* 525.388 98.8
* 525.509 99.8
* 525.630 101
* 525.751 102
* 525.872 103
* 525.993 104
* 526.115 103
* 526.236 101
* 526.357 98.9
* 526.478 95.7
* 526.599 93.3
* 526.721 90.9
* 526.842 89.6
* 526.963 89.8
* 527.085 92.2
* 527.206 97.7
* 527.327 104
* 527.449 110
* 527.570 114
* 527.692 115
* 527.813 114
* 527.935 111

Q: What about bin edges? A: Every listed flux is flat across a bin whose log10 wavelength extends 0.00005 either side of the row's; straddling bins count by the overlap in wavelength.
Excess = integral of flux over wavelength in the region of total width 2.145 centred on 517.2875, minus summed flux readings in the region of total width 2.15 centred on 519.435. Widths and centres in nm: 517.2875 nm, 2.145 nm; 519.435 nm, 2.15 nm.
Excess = -1302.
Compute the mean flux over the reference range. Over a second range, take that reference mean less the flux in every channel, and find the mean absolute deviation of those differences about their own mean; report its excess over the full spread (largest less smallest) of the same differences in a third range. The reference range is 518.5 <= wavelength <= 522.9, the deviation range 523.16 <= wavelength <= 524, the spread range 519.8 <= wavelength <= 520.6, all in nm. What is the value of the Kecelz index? -21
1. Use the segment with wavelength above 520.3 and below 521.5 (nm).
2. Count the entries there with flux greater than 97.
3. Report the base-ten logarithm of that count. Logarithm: 0.0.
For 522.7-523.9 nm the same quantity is 1.0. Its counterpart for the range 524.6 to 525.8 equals 0.9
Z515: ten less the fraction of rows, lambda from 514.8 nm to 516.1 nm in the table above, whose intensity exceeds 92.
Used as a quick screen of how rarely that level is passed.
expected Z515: 10.0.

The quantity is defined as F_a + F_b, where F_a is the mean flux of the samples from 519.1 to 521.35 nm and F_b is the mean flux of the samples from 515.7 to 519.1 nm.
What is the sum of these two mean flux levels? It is 148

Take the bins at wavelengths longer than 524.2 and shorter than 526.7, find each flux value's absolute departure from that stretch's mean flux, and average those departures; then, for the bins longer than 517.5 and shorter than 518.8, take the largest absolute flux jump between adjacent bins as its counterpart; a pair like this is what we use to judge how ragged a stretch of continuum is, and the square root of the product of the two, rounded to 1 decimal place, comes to 3.7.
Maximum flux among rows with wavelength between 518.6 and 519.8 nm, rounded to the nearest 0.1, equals 88.3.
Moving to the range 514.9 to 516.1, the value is 87.4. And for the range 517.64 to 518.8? 81.1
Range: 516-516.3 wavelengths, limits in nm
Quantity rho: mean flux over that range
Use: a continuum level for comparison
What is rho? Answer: 88.7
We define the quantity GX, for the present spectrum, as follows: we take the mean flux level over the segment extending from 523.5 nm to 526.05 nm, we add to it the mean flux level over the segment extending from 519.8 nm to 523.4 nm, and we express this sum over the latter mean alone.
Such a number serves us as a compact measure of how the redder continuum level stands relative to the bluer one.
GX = 2.13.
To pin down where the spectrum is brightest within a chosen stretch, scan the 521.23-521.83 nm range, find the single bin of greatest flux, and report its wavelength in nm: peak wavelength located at 521.771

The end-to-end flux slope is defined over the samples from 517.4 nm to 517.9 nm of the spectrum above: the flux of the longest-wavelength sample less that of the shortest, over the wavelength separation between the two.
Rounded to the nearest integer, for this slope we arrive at 28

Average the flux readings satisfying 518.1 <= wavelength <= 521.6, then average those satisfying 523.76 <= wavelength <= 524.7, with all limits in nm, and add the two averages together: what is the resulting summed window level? 185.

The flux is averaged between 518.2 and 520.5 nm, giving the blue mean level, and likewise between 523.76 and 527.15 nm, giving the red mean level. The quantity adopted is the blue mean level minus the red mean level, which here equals -21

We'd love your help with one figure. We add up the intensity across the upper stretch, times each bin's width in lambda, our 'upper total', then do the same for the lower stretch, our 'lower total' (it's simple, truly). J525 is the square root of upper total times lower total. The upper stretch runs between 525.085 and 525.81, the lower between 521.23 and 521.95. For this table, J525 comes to 72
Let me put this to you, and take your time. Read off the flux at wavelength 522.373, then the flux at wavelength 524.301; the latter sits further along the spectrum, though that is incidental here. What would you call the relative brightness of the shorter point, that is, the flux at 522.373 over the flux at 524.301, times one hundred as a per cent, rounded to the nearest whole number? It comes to 86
